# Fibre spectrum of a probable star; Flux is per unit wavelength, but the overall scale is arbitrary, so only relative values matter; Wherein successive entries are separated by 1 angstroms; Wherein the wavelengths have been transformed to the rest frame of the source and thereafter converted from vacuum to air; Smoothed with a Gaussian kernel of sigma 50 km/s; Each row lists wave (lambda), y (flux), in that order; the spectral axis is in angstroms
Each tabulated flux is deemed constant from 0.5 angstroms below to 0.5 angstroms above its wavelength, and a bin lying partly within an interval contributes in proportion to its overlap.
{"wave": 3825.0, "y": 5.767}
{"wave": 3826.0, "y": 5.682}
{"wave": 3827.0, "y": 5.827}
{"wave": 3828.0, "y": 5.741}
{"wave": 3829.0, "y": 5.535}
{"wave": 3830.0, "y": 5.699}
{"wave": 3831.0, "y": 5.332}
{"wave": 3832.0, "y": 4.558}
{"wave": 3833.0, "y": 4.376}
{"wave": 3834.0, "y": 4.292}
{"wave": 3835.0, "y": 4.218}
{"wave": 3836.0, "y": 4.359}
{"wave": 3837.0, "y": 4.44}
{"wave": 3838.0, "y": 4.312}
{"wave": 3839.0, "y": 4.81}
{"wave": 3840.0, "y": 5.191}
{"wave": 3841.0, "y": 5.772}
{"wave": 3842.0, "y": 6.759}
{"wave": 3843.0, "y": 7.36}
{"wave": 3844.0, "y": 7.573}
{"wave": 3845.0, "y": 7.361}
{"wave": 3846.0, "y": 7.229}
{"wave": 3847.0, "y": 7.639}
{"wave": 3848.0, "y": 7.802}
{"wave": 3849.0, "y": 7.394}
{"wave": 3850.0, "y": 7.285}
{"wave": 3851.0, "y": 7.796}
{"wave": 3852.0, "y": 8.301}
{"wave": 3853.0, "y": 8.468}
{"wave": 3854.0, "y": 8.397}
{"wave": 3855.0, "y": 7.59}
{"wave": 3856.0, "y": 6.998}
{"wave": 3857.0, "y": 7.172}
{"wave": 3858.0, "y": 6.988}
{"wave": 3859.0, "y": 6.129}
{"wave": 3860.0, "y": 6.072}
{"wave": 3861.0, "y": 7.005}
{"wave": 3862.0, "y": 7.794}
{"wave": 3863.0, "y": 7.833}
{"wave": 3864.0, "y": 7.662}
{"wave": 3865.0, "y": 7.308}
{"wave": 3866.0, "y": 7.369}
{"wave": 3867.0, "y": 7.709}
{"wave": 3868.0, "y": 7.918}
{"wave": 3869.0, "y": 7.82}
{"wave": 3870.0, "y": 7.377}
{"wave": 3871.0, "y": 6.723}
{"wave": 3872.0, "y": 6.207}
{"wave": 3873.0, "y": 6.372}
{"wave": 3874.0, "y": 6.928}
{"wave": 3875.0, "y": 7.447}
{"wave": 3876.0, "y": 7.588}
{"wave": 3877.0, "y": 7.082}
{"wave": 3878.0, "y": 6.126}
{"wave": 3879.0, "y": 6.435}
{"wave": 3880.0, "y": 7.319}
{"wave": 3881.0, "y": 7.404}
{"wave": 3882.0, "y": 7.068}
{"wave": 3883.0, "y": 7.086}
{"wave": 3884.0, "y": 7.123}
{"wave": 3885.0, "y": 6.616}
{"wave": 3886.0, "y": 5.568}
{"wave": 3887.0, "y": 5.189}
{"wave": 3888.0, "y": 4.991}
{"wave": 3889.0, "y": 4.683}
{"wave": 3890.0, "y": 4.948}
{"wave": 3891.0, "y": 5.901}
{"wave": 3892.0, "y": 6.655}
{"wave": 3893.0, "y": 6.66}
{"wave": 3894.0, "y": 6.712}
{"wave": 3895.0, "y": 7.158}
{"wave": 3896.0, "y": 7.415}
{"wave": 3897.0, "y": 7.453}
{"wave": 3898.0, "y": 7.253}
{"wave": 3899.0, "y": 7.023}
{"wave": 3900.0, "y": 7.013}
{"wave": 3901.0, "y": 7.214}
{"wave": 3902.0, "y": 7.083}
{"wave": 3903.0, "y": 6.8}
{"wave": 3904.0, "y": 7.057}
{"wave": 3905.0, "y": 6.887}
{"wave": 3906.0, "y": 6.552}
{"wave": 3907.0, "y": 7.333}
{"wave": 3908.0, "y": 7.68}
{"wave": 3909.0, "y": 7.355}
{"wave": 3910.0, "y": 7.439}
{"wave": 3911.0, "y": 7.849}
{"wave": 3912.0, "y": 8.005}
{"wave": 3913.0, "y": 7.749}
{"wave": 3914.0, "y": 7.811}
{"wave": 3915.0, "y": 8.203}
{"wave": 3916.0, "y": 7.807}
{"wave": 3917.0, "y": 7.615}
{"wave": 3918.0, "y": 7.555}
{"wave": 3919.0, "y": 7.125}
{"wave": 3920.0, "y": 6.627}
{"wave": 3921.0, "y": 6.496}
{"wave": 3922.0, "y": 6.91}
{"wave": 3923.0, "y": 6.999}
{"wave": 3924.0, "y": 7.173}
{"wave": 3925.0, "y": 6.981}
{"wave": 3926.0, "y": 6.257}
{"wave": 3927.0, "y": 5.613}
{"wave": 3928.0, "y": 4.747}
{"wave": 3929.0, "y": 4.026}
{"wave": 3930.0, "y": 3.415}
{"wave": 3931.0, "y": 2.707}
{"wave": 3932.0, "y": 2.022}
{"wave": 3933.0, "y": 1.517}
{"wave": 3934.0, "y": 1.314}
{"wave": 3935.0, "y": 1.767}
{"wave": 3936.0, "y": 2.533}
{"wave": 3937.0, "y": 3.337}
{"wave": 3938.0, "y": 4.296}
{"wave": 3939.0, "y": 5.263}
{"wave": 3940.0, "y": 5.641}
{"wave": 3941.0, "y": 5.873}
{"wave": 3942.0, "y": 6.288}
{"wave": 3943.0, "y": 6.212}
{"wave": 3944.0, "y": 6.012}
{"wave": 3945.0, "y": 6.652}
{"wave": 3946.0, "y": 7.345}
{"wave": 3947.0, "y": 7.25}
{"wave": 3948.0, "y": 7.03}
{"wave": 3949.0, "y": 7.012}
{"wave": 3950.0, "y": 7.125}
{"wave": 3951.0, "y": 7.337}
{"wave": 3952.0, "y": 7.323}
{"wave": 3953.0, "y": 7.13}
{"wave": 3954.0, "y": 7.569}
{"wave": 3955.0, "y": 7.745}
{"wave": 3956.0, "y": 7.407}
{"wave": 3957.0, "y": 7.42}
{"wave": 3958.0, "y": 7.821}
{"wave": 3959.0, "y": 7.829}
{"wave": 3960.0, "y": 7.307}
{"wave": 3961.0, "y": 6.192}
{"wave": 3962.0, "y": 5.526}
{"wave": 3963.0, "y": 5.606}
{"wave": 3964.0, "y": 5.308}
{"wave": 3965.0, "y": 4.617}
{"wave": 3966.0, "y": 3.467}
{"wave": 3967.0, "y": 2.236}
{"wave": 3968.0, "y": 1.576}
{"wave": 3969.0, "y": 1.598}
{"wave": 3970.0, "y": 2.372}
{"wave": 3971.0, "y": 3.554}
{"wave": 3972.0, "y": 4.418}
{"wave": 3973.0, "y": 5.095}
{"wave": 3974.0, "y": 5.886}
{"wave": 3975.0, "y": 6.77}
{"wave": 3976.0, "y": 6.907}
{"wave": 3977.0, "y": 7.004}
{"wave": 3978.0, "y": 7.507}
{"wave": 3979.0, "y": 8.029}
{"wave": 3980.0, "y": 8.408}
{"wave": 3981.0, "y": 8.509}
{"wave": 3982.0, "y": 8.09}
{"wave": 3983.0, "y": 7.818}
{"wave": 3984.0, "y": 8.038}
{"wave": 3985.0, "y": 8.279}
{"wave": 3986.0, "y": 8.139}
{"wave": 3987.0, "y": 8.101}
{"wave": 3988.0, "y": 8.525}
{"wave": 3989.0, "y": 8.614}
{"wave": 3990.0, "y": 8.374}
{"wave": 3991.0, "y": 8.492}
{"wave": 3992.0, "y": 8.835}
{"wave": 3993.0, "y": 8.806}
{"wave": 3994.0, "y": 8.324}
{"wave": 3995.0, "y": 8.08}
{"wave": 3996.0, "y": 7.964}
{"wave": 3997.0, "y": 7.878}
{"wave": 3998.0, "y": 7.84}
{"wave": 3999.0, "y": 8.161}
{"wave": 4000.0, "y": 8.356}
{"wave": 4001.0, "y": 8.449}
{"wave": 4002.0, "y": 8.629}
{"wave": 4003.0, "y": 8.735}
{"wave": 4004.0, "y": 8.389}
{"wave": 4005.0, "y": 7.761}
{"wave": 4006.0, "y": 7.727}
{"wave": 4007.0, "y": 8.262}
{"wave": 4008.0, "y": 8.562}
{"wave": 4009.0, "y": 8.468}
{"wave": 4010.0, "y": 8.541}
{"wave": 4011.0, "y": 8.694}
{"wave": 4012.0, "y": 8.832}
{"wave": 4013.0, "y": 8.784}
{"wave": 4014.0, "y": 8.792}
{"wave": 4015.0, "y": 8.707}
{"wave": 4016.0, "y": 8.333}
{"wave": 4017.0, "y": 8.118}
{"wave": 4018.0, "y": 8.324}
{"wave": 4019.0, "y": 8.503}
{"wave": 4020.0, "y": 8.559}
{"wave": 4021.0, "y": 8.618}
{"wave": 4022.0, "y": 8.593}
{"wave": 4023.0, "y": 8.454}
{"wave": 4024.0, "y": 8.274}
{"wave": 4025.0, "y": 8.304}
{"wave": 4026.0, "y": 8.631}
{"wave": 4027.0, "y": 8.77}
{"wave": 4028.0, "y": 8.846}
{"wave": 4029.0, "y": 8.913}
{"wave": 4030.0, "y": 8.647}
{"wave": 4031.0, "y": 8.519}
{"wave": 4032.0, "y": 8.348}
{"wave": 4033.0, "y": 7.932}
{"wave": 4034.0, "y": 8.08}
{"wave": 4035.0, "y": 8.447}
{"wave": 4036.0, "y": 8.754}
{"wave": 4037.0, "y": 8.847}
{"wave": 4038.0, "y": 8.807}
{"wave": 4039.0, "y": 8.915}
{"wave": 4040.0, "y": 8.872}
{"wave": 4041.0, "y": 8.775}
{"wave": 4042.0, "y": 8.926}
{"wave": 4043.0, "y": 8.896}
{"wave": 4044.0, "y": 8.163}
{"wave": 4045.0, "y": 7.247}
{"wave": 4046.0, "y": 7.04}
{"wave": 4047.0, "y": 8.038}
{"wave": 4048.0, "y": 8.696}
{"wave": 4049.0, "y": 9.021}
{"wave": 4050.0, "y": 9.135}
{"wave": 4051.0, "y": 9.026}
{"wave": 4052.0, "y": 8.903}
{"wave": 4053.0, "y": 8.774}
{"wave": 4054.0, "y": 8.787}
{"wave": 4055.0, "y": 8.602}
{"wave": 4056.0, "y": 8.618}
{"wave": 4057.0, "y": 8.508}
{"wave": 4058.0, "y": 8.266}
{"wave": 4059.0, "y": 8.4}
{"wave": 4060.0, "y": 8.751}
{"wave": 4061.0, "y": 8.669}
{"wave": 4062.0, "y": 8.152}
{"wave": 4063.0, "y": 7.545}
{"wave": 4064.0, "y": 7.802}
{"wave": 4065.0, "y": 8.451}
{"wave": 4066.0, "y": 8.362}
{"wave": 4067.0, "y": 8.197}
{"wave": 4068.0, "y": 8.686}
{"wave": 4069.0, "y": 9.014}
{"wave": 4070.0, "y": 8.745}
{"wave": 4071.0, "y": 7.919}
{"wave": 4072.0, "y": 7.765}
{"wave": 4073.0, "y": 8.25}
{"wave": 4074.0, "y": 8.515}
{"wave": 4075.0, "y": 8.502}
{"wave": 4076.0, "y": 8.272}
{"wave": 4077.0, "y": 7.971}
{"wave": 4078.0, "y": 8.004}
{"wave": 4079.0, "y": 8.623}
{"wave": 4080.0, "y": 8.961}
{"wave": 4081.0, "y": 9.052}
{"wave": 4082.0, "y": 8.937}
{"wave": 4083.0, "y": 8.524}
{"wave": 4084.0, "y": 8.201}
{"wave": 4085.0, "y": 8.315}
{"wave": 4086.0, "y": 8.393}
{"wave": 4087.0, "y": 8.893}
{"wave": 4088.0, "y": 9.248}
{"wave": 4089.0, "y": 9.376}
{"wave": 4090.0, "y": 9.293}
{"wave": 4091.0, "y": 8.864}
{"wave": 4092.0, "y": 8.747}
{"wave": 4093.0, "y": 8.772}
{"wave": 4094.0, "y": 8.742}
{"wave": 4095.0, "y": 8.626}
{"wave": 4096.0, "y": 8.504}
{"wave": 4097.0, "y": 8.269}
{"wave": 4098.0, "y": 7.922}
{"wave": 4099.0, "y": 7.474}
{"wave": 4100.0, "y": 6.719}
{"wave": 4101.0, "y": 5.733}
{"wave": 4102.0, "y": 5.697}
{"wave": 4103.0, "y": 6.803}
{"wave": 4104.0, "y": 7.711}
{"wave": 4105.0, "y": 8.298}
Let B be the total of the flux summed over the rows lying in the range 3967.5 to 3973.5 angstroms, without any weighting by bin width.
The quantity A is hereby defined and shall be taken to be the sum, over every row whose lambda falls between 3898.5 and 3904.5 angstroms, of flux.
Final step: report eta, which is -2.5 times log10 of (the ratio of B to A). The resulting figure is 0.9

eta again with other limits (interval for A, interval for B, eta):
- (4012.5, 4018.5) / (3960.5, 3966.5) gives 0.6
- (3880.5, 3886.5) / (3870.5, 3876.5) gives 0.0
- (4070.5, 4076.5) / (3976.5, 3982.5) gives 0.0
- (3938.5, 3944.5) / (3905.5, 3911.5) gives -0.2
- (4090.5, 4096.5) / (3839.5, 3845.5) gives 0.3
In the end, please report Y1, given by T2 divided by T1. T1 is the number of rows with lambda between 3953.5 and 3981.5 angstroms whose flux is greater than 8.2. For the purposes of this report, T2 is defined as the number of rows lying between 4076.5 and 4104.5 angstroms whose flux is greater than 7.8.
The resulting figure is 11.0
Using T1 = 2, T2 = 22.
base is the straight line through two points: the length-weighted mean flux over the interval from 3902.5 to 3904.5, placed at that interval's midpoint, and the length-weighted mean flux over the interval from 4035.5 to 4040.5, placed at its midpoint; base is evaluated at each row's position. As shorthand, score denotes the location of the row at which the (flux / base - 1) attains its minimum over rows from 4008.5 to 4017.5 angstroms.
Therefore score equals 4017.0 angstroms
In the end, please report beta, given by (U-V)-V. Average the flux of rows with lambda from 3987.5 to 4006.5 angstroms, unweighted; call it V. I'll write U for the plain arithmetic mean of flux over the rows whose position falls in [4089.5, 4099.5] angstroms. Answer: -8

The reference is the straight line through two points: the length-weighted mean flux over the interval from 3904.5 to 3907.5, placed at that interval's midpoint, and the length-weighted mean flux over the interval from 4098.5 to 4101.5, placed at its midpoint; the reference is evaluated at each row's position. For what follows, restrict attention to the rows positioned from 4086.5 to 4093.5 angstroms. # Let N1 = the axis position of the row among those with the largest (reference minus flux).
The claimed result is 4092.0 angstroms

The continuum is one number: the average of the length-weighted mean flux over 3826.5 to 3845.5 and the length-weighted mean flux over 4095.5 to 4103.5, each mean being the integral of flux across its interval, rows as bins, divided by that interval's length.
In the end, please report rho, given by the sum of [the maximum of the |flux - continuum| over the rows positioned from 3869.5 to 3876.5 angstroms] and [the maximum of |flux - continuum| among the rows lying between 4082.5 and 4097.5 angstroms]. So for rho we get 4.4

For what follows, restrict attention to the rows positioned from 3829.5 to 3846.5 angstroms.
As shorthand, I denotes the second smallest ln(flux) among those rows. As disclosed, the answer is 1.46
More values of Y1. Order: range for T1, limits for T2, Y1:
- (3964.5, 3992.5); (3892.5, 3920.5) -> 0.6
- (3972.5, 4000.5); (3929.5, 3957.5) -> 0.0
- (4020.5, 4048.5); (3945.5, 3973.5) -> 0.1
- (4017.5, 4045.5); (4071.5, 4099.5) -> 1.1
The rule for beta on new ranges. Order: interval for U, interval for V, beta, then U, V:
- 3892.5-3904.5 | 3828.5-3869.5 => -6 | 7.07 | 6.6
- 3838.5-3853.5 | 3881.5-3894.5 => -5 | 7.12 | 6.1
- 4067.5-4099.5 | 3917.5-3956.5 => -3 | 8.54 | 5.7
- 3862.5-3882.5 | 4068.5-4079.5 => -9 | 7.18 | 8.3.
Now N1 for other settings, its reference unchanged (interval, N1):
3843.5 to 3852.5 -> 3846.0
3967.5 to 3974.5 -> 3968.0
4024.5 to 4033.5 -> 4033.0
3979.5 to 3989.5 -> 3983.0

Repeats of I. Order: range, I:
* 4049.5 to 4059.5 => 2.13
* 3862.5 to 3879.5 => 1.83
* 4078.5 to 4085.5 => 2.12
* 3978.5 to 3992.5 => 2.08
